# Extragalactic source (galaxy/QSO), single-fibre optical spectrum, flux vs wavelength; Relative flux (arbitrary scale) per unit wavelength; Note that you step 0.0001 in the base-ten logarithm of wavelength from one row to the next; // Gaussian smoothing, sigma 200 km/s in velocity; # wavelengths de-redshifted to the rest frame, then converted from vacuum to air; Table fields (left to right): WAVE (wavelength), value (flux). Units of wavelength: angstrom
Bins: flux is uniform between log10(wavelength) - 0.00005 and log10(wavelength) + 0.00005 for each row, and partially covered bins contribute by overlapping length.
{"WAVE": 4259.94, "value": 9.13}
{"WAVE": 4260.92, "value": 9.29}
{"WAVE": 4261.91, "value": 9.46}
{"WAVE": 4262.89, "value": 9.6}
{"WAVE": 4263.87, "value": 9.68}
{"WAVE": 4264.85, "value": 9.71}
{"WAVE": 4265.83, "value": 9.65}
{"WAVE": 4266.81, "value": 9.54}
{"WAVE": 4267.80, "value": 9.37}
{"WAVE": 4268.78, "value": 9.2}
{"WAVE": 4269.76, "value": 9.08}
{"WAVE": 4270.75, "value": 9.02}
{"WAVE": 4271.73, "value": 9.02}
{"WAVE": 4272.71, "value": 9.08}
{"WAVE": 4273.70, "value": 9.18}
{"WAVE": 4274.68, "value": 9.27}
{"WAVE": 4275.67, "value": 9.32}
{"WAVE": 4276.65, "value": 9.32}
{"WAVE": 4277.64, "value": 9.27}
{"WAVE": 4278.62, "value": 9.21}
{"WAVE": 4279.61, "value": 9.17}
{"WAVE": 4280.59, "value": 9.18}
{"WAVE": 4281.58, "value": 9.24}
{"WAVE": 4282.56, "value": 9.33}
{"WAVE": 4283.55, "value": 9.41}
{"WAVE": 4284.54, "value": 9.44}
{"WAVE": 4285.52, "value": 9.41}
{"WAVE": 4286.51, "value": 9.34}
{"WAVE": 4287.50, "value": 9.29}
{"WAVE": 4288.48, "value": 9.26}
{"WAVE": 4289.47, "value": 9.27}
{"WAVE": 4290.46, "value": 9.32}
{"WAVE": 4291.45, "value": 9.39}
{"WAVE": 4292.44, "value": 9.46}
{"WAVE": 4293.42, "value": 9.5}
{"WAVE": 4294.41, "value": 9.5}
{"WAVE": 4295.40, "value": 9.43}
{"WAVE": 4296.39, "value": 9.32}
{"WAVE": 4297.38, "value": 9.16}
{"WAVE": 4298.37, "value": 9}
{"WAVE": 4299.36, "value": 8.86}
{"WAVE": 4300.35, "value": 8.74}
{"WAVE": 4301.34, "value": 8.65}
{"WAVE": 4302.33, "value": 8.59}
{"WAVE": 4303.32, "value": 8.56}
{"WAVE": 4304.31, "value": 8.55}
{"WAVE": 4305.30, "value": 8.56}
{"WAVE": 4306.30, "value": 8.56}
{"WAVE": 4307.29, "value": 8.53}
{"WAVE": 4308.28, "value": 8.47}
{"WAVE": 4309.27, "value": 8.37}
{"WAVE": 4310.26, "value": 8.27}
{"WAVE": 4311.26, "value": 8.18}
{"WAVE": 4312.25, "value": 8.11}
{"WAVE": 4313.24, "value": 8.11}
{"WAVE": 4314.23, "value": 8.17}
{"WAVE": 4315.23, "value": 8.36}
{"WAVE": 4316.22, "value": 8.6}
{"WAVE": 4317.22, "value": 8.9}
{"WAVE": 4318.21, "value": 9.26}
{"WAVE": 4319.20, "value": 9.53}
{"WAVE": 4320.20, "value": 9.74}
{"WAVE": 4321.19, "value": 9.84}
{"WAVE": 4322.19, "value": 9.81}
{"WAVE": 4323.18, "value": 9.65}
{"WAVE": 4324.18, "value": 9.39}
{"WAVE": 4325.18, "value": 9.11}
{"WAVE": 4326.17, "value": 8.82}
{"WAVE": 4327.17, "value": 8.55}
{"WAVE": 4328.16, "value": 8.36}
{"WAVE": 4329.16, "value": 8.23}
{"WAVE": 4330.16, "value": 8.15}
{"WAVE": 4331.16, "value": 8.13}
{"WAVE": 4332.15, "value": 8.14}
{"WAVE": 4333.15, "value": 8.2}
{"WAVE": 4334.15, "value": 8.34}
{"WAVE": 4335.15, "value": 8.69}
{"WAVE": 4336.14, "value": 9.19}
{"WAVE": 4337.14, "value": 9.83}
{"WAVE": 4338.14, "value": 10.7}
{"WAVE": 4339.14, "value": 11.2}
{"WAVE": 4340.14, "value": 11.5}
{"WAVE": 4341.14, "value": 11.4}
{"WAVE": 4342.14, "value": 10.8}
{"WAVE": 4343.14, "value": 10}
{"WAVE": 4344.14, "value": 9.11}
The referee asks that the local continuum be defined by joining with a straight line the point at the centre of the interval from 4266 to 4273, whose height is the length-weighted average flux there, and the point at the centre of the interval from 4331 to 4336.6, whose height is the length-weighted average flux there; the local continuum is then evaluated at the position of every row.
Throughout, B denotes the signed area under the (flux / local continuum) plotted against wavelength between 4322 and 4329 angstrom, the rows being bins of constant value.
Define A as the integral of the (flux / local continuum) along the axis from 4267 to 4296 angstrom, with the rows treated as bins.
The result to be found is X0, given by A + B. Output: 37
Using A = 30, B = 7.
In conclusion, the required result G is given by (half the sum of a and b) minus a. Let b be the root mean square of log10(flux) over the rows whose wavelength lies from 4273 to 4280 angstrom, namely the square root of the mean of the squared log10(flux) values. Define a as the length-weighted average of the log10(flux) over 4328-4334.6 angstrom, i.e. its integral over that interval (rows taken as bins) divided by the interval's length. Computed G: 0.026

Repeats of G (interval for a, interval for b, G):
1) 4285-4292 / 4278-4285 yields -0.001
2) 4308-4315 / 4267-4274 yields 0.023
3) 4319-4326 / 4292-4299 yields -0.005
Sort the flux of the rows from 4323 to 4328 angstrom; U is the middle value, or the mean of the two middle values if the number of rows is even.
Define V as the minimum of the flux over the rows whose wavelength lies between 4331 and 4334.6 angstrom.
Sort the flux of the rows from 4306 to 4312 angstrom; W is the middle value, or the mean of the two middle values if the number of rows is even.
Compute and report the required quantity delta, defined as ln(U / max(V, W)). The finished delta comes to 0.08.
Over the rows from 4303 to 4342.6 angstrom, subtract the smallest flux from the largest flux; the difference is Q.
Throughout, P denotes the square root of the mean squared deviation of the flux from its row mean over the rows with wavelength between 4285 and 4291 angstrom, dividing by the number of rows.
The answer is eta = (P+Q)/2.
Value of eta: 1.7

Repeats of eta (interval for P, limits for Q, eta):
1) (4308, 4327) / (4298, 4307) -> 0.5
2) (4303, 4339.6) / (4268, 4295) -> 0.6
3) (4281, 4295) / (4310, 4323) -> 0.9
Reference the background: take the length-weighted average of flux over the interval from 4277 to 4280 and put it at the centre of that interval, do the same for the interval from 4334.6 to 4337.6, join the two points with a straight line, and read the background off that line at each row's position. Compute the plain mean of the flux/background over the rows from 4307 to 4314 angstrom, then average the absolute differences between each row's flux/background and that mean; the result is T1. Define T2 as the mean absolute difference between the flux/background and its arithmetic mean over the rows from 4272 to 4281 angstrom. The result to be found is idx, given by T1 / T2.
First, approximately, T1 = 0.02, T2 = 0.0070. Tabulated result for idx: 2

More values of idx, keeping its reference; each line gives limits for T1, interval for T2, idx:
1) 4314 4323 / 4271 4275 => 6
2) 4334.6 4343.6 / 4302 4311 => 10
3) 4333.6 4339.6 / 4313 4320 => 2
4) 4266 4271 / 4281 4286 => 3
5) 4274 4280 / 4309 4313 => 1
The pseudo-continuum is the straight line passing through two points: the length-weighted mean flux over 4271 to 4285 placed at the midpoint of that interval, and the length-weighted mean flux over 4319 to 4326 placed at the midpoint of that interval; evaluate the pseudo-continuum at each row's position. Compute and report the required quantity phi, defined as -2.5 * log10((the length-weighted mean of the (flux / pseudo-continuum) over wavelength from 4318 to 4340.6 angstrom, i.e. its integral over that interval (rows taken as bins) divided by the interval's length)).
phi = 0.04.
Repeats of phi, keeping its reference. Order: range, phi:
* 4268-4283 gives 0.00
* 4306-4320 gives 0.11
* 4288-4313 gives 0.06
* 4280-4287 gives -0.01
